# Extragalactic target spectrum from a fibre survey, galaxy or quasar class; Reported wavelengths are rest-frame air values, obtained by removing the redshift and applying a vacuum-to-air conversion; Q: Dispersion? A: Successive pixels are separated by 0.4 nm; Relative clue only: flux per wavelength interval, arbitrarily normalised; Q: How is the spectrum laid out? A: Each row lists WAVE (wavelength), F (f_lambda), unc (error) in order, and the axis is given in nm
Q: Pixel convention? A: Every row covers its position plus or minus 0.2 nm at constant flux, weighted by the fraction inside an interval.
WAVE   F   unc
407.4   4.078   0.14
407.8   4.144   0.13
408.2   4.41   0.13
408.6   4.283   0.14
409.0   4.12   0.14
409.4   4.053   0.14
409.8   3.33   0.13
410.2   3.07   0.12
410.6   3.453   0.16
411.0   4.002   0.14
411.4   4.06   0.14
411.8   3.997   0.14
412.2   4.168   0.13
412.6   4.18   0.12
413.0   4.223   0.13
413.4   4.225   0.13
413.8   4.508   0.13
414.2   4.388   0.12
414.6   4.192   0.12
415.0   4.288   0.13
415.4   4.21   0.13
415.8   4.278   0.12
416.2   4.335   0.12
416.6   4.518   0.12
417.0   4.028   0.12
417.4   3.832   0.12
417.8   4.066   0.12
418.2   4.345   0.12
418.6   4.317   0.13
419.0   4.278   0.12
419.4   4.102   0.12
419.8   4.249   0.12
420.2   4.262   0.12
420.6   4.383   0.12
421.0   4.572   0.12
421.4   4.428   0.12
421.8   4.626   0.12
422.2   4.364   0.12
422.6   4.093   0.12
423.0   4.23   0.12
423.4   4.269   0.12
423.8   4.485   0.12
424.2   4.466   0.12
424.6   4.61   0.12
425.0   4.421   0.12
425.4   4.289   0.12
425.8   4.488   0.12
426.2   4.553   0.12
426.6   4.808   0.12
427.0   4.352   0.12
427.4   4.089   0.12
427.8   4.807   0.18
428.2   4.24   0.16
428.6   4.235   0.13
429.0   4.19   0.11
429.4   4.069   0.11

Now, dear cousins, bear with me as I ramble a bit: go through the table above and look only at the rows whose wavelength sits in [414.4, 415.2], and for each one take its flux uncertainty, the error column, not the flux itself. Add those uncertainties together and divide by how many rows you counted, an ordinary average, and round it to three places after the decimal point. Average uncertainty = 0.125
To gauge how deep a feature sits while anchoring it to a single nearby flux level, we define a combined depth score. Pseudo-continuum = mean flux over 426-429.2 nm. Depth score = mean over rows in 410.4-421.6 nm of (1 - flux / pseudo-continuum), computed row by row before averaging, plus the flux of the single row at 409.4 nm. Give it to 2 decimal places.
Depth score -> 4.10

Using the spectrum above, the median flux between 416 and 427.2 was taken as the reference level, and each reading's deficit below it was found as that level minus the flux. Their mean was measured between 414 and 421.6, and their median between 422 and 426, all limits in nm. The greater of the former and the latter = 0.082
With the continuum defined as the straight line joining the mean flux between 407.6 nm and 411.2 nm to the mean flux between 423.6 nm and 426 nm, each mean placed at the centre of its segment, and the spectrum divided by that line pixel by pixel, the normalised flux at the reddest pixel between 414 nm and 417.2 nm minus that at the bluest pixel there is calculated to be -0.11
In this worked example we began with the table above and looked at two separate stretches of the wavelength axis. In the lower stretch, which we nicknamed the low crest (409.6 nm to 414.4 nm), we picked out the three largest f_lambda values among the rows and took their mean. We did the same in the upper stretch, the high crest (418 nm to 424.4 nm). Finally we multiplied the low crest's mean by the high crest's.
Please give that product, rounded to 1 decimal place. 19.9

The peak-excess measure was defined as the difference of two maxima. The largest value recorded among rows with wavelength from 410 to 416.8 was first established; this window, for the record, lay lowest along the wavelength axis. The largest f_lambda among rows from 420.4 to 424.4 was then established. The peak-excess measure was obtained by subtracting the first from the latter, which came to 0.108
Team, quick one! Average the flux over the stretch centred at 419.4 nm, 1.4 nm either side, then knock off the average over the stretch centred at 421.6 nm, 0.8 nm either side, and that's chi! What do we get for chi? -0.221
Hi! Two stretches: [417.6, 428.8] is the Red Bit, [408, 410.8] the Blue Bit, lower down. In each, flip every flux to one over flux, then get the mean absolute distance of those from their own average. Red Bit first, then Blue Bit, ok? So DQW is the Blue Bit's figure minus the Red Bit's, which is 0.025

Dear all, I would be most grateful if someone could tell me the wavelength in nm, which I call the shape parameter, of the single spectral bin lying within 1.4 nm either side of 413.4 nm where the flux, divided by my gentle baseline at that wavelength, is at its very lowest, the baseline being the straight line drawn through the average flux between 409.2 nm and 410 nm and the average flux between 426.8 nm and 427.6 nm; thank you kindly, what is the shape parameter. 414.6 nm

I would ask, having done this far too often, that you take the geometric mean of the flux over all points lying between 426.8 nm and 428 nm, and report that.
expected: 4.41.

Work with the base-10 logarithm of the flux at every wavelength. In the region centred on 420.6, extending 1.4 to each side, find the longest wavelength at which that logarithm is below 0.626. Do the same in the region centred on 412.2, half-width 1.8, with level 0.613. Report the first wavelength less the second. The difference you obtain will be 7.60 nm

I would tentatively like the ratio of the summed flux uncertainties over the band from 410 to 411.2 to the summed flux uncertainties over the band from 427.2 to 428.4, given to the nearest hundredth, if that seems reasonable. 0.91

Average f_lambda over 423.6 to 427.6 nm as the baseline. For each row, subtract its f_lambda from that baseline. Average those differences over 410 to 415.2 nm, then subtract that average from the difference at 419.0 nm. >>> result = -0.22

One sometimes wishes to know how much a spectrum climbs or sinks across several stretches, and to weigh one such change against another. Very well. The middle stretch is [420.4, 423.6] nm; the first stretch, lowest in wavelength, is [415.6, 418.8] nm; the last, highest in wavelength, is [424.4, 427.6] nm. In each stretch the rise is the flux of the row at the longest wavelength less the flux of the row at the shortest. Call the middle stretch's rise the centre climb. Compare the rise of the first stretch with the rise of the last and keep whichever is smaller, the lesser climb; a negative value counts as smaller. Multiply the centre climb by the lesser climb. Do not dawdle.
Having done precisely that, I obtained 0.06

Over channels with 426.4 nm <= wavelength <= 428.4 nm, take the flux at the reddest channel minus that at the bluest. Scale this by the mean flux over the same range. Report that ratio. -0.13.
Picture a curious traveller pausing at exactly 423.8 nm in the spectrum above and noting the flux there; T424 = 4.485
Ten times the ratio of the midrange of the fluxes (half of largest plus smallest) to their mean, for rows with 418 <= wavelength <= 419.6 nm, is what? 9.9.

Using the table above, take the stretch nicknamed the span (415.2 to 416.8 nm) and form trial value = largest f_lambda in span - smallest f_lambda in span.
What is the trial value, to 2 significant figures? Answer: 0.31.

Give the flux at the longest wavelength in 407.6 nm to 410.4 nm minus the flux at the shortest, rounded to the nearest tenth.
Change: -1.1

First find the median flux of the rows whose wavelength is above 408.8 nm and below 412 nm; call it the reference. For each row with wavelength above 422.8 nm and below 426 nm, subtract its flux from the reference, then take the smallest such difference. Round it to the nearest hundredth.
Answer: -0.61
